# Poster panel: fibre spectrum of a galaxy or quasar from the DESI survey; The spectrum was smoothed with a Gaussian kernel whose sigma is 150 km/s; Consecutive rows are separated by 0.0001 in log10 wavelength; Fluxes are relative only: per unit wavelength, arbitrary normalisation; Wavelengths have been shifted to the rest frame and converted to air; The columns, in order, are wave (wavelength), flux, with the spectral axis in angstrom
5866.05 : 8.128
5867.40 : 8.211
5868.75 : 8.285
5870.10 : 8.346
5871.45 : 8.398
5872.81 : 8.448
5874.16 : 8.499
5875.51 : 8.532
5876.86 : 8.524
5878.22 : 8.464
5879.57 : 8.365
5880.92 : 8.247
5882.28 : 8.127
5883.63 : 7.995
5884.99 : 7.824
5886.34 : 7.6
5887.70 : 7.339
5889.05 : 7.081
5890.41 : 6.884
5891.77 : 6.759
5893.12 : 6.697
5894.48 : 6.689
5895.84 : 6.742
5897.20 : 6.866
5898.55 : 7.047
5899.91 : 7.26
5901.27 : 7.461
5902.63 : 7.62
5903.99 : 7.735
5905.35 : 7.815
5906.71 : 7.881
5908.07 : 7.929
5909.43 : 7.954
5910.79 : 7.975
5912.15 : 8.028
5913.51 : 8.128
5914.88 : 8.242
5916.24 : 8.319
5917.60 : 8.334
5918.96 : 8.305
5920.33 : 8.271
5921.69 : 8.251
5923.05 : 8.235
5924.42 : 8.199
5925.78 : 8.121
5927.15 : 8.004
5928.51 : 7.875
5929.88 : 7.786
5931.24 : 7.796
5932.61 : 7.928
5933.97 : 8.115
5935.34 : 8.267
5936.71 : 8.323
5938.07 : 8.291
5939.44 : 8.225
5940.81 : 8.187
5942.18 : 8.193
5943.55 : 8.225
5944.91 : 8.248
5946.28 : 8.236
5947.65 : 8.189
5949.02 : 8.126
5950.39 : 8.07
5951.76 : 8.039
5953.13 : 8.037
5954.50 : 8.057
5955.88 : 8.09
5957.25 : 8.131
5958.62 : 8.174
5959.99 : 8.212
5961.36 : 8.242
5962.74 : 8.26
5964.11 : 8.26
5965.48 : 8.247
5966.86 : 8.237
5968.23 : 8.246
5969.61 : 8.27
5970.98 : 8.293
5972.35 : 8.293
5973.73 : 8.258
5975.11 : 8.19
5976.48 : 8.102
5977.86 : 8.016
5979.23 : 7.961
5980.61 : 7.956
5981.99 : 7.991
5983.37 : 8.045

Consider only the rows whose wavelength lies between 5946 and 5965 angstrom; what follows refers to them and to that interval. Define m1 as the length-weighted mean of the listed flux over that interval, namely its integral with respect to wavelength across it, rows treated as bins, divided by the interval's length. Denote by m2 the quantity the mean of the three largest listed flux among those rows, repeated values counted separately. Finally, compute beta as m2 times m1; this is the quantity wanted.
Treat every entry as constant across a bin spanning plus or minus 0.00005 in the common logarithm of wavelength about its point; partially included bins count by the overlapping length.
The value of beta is 67.3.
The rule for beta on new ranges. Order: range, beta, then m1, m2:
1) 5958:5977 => 68.2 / 8.24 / 8.29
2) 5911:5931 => 67.7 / 8.14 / 8.32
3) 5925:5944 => 67.1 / 8.09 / 8.29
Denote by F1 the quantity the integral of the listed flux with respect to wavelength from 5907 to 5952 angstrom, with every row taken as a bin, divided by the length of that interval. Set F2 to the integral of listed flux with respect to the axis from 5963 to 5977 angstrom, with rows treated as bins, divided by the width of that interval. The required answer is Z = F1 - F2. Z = -0.11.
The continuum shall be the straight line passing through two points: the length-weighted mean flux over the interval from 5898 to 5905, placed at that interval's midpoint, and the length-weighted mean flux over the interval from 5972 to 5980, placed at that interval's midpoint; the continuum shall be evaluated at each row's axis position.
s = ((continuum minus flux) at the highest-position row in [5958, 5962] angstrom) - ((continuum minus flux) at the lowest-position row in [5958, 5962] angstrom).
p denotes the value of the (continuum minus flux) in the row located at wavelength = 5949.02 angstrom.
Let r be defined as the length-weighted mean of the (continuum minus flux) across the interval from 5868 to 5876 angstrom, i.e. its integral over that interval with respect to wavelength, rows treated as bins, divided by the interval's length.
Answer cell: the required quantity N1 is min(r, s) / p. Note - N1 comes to 5.0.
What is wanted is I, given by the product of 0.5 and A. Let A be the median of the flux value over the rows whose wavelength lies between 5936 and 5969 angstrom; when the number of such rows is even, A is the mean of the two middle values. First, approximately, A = 8.22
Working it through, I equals 4.109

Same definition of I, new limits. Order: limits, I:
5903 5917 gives 3.982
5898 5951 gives 4.063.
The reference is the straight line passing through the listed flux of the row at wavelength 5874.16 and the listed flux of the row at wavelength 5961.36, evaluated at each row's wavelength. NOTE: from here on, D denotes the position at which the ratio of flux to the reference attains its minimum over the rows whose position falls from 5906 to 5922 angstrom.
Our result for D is 5906.71 angstrom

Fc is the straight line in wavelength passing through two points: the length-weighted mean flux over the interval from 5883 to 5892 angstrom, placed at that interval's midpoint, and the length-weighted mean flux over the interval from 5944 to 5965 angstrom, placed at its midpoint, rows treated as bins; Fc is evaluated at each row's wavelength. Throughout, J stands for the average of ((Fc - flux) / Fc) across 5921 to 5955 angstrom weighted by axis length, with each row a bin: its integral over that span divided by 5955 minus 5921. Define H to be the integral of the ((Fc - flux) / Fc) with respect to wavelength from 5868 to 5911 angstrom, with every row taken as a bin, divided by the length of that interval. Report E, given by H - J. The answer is -0.026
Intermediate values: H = -0.05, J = -0.02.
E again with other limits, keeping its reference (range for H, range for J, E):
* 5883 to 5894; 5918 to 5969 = 0.033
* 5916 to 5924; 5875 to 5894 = -0.014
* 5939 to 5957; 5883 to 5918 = -0.006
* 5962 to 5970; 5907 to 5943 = 0.045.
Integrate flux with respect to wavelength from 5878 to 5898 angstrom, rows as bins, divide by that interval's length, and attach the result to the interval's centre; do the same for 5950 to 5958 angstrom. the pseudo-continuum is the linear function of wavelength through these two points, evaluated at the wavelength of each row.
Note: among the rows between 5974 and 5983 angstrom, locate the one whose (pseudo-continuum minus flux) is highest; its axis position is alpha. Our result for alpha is 5980.61 angstrom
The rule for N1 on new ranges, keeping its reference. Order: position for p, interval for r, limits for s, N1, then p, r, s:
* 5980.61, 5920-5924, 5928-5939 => -2.9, 0.2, -0.62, -0.33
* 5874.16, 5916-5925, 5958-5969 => 0.5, -1.3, -0.65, 0.02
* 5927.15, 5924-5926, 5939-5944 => 1.6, -0.3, -0.51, 0.04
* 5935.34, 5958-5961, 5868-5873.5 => 0.4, -0.5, -0.22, -0.13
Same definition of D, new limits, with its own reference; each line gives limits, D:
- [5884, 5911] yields 5894.48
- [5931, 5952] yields 5931.24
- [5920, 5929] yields 5928.51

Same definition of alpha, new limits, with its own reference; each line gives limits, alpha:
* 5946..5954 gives 5953.13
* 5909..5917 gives 5909.43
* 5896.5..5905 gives 5897.20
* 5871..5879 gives 5878.22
